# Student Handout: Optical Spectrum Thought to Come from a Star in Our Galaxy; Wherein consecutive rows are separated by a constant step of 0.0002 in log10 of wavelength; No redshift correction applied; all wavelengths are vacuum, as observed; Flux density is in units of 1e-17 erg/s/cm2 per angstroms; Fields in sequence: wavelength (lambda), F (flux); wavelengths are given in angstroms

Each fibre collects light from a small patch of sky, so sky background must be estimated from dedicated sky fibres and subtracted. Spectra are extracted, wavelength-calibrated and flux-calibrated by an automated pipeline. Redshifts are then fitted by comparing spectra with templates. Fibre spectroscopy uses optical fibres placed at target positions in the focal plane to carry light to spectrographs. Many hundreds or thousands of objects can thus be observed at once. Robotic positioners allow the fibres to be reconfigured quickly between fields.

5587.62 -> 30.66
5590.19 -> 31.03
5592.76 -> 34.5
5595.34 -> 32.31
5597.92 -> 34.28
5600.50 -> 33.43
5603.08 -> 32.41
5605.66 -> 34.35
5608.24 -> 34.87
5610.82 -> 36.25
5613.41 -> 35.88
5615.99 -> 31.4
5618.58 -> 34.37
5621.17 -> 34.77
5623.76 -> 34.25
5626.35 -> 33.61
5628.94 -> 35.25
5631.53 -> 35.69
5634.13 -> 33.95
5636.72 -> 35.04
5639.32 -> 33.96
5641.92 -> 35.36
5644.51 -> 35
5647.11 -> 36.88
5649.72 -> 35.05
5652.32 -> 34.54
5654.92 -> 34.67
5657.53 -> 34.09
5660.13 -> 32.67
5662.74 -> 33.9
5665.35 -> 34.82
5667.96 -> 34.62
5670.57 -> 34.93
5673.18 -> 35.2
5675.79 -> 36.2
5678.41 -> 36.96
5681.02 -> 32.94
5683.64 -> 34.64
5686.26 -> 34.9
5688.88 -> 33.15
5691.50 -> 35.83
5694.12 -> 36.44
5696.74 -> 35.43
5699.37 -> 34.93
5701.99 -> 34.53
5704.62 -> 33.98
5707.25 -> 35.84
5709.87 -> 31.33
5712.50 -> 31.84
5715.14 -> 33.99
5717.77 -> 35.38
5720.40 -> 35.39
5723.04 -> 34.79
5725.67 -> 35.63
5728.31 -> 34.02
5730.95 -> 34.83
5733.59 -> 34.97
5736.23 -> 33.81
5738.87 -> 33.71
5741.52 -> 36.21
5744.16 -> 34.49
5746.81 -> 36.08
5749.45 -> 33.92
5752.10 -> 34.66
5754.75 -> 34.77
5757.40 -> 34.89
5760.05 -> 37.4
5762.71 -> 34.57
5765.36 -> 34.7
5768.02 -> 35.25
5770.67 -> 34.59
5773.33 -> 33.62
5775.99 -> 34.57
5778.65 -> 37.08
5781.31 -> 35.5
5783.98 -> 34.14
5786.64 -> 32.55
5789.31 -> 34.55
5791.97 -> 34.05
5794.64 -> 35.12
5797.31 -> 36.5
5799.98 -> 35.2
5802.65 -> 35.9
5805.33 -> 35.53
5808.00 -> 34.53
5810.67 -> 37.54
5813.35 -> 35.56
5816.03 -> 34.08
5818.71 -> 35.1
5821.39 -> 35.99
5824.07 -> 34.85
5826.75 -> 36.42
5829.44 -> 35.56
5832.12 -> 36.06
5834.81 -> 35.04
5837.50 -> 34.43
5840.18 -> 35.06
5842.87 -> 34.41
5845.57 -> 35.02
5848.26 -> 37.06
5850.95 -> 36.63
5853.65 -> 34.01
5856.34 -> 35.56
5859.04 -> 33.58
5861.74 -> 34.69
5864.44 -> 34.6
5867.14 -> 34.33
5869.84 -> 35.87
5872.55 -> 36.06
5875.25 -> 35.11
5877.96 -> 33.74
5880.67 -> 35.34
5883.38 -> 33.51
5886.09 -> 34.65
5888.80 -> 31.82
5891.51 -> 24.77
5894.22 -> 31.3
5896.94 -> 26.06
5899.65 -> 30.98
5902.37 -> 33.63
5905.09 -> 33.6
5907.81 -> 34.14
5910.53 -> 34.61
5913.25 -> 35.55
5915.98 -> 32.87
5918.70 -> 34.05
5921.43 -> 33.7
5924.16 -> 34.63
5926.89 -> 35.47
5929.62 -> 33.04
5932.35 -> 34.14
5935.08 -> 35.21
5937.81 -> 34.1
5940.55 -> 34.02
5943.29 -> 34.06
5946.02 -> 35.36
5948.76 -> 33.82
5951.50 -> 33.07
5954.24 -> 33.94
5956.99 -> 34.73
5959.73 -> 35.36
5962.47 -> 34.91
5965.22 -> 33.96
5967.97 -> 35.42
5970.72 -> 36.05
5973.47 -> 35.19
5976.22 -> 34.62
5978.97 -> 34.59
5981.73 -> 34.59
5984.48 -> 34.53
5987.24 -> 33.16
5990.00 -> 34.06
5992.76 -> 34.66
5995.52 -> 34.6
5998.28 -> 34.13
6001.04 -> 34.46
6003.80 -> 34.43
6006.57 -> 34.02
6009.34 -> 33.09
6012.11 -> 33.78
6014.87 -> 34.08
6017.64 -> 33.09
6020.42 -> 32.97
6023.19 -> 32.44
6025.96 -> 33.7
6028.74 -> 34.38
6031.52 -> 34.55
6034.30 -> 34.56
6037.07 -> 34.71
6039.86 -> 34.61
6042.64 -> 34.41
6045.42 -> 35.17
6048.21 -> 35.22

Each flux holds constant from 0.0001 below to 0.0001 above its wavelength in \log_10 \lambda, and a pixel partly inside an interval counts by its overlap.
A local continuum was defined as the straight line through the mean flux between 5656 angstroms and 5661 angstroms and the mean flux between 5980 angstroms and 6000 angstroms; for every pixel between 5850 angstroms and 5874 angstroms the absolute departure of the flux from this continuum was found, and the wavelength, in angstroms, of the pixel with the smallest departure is 5853.65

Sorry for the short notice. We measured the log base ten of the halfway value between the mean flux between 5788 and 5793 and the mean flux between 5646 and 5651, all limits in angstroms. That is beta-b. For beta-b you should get 1.55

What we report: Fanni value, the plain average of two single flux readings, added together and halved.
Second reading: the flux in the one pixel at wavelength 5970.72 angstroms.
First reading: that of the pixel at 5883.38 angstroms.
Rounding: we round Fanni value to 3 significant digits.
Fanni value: 34.8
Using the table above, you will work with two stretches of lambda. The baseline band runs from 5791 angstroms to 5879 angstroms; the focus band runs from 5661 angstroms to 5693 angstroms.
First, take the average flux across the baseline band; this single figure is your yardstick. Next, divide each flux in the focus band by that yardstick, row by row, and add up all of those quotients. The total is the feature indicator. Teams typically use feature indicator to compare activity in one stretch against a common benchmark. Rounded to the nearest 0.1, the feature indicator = 11.9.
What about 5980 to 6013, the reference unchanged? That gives 11.6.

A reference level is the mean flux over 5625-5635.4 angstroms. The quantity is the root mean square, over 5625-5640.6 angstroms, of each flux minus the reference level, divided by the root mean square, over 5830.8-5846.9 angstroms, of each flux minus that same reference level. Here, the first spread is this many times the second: 1.2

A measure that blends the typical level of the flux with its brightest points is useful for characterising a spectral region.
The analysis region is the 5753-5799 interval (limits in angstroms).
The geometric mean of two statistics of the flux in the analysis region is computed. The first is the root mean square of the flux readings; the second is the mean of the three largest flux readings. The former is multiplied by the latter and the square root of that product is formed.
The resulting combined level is 36.0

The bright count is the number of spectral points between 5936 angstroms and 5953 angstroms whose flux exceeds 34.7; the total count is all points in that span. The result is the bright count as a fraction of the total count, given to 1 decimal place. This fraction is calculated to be 0.2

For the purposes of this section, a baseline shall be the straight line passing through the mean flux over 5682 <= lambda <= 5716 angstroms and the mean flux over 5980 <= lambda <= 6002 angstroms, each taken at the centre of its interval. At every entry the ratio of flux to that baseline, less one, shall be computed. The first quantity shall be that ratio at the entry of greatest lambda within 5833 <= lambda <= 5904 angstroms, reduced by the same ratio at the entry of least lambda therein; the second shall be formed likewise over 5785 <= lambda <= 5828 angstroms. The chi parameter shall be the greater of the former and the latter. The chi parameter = 0.11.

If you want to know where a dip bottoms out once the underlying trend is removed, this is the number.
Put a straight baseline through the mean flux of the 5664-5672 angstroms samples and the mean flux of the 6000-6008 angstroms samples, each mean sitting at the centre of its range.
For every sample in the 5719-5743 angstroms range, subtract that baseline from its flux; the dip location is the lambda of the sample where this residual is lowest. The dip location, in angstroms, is 5738.87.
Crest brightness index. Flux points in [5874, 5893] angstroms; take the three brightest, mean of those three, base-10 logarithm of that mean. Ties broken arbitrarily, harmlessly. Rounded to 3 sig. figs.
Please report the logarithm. 1.54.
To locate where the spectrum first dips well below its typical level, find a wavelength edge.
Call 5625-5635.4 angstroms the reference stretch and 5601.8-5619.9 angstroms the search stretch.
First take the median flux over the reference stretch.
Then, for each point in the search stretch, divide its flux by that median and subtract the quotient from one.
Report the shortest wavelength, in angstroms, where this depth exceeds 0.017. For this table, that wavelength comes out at 5603.08 angstroms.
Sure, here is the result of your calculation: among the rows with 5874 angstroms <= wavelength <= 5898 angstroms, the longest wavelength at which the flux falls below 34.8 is 5896.94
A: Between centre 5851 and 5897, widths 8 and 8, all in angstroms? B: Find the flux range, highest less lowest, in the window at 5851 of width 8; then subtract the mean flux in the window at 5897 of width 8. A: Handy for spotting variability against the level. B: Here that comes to -26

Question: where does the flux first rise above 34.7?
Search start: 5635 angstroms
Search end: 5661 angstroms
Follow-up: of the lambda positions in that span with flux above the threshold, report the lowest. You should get 5636.72 angstroms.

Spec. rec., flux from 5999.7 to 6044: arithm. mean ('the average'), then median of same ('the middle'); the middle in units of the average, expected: 1.01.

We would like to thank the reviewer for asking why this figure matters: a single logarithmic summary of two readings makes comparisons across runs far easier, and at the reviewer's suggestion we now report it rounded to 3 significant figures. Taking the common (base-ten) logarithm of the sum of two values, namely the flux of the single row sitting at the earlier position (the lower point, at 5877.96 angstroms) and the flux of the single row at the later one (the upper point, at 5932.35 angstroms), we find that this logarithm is 1.83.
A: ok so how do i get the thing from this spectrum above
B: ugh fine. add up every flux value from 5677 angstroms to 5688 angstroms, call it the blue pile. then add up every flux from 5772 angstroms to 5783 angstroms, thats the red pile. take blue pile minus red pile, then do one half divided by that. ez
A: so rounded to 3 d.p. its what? -0.376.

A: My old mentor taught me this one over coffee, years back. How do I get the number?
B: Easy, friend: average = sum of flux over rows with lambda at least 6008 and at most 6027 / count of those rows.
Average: 33.3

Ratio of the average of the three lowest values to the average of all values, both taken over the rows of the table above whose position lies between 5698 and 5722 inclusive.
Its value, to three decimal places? 0.949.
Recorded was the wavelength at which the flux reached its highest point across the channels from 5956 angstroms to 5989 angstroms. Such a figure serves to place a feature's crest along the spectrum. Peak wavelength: 5970.72 angstroms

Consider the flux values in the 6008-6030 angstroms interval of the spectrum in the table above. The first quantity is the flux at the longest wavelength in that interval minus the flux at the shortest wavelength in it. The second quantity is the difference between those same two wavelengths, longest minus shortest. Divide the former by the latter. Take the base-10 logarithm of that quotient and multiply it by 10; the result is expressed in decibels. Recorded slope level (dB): -11.8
